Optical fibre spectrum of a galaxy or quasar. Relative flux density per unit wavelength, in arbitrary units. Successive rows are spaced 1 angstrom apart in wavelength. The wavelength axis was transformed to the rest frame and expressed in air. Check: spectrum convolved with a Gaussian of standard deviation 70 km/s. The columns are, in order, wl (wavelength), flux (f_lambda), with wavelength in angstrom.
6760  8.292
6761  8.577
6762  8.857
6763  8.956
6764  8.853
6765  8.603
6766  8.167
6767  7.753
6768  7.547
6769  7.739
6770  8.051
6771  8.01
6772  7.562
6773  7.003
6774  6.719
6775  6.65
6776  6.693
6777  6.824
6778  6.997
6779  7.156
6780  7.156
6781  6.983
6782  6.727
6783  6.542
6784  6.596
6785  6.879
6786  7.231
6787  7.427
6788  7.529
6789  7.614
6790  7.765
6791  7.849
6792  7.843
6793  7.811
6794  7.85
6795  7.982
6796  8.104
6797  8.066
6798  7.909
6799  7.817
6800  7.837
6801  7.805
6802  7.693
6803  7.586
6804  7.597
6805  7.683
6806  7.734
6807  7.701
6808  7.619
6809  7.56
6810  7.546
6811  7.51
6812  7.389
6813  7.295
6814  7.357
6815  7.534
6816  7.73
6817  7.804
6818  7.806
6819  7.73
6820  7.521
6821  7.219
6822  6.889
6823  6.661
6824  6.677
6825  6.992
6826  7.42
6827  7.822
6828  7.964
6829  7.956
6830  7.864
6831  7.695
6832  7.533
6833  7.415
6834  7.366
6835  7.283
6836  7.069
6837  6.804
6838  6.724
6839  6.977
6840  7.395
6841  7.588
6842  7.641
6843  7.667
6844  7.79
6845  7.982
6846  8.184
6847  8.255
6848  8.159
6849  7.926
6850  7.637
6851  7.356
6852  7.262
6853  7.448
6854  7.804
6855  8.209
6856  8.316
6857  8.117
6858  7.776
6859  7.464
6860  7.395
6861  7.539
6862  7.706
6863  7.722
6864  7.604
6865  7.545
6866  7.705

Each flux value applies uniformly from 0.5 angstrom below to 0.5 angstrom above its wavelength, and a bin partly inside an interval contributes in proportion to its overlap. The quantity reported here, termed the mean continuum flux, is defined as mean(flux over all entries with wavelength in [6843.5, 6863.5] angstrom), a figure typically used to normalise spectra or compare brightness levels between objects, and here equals 7.8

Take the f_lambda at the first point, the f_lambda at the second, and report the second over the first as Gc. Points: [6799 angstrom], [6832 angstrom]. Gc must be 0.964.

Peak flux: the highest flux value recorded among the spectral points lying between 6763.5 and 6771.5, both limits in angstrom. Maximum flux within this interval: 8.853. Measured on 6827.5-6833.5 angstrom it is 7.964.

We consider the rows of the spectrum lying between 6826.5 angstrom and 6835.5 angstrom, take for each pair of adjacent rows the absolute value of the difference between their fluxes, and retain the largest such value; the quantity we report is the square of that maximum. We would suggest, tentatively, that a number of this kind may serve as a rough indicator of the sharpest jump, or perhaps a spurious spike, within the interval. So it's 0.029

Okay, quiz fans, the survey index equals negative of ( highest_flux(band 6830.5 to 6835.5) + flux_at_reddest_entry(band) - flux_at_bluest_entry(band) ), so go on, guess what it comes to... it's -7.3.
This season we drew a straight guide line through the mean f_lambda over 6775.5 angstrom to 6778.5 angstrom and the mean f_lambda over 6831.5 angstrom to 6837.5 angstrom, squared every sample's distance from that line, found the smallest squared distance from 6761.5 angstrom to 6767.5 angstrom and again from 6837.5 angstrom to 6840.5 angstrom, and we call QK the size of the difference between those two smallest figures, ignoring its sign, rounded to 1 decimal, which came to 1.0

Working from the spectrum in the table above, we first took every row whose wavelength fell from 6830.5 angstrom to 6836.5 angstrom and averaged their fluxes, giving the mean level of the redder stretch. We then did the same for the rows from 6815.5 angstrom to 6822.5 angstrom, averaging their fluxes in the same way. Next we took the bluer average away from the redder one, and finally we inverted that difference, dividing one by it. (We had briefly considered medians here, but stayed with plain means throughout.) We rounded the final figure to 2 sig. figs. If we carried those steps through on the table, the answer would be -7.4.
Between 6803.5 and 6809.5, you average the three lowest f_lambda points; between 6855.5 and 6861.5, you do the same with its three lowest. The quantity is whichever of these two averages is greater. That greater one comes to 7.592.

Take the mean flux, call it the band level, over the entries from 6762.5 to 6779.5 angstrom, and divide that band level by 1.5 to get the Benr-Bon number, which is 5.07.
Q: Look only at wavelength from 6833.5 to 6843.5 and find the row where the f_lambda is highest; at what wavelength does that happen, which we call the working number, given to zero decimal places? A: 6843 angstrom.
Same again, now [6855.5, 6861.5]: 6856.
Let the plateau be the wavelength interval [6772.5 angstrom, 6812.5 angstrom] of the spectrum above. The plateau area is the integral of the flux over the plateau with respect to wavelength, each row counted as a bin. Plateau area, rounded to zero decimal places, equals 297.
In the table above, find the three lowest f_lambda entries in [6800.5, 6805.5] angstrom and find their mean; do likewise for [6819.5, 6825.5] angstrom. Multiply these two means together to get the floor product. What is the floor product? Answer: 51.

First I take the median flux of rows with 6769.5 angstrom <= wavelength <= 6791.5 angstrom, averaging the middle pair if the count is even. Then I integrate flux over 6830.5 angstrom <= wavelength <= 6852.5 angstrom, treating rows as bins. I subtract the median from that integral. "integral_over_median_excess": 159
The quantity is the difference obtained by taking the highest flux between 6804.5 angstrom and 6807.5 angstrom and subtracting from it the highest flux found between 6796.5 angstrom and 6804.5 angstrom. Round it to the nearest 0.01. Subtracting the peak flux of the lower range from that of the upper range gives -0.33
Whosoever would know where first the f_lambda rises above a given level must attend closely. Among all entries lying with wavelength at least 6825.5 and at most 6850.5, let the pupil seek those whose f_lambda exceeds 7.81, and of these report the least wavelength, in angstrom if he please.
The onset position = 6827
